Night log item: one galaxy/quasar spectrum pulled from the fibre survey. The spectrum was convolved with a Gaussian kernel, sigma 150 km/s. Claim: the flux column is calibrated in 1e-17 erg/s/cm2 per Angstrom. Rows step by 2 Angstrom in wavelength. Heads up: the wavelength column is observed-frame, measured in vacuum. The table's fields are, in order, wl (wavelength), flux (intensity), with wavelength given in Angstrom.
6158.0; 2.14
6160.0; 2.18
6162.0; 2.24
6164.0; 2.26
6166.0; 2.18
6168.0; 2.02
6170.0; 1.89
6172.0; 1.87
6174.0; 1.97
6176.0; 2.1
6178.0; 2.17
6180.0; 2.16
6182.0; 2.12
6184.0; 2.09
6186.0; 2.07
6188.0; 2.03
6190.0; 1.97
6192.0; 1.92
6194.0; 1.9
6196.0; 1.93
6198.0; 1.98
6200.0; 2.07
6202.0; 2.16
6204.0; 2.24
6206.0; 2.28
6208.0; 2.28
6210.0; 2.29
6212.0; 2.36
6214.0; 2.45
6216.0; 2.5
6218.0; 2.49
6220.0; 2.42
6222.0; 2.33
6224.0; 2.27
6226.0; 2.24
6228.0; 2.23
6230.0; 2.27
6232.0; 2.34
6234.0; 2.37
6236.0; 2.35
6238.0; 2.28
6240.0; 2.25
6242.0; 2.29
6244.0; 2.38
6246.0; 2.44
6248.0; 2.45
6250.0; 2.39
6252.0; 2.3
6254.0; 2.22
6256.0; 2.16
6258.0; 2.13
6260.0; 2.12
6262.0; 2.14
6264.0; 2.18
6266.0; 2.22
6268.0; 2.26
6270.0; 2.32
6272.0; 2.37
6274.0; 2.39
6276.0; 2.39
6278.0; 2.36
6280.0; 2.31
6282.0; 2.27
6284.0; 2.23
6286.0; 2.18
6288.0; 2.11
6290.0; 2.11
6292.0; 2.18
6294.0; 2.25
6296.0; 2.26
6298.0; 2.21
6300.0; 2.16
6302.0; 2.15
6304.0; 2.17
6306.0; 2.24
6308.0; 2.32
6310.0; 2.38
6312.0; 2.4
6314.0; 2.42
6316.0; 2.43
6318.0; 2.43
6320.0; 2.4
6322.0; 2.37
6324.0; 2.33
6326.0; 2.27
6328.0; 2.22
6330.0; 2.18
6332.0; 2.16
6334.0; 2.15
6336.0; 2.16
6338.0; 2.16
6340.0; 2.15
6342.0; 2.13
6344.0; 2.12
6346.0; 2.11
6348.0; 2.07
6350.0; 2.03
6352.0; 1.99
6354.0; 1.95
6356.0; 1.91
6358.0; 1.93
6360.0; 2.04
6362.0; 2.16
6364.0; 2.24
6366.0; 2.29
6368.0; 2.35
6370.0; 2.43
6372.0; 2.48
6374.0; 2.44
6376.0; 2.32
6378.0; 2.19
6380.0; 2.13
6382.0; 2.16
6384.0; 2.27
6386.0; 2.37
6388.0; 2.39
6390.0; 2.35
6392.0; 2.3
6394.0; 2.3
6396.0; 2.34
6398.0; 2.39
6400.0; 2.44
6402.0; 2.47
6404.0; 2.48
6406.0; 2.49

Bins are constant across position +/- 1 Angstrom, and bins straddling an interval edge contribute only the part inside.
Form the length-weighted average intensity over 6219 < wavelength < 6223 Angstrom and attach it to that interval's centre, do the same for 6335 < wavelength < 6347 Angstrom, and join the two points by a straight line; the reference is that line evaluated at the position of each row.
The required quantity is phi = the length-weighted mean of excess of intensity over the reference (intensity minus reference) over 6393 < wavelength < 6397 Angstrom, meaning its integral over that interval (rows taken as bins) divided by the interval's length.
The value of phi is 0.29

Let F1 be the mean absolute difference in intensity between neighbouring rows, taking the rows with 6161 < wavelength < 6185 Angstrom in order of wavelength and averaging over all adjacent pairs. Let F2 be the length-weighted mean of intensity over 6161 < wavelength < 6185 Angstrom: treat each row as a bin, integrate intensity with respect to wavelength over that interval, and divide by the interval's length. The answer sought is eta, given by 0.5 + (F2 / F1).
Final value 30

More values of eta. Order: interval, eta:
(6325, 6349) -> 108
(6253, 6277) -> 67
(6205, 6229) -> 53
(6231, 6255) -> 45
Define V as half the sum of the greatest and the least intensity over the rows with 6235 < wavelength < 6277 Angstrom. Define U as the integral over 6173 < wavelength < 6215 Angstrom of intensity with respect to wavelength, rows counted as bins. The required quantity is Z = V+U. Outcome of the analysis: 91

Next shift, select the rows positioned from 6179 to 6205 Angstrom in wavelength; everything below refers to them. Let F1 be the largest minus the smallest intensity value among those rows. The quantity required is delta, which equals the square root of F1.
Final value 0.58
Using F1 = 0.34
